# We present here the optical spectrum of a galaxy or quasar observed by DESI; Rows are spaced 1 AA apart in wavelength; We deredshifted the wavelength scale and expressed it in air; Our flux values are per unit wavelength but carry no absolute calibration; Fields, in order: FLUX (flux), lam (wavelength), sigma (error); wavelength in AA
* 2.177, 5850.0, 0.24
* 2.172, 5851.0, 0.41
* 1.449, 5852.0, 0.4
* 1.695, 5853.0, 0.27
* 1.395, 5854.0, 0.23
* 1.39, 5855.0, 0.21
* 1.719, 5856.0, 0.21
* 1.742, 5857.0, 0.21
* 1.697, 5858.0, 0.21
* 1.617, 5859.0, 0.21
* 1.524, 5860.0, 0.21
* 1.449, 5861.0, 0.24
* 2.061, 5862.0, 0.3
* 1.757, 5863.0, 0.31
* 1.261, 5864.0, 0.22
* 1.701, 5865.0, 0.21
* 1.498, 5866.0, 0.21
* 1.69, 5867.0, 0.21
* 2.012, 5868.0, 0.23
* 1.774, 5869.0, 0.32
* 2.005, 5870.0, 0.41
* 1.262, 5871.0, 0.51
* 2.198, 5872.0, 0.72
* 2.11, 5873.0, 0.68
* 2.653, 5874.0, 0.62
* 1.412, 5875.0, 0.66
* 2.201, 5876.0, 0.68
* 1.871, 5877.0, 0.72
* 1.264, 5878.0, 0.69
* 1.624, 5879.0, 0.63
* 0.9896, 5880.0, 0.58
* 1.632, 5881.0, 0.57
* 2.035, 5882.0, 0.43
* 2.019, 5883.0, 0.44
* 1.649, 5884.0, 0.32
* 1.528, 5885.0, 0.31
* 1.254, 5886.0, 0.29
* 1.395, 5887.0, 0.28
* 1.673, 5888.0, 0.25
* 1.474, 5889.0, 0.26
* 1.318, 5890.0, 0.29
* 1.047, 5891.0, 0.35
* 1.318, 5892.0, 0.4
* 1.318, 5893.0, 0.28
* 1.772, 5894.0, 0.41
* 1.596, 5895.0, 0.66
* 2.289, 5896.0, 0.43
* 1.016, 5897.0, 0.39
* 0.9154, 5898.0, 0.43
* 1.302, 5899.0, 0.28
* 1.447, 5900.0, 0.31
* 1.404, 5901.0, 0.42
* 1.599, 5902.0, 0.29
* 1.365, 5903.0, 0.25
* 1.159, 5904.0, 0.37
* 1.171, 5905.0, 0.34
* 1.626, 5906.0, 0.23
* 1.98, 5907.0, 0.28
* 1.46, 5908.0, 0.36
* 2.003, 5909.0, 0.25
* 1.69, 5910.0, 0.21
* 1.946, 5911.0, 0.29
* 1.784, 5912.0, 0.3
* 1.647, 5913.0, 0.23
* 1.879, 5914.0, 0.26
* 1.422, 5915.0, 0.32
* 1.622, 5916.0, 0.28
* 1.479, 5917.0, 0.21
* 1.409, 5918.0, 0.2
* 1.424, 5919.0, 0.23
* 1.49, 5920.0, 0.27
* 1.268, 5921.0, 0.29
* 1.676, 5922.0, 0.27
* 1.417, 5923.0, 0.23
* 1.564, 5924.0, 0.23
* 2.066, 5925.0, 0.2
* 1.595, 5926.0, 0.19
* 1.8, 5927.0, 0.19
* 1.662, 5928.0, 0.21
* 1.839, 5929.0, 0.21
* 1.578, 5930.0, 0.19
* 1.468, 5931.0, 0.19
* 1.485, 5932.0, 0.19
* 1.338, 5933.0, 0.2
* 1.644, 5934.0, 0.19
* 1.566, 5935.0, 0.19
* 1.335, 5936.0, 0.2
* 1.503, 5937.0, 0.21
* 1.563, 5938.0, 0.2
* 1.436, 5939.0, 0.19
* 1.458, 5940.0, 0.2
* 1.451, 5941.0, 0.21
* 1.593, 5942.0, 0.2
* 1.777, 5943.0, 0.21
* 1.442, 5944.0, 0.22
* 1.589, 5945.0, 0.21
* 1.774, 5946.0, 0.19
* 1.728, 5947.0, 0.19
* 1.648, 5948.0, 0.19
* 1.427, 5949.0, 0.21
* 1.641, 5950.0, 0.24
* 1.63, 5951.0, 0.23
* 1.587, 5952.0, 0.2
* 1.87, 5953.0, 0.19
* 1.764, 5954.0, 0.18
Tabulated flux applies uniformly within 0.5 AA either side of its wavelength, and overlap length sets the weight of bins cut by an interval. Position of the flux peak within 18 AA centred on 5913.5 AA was 5909.0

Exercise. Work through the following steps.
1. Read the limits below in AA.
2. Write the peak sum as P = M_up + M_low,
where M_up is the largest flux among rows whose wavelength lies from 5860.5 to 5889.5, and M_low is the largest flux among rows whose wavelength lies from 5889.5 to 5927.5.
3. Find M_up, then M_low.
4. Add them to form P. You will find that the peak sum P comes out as 4.94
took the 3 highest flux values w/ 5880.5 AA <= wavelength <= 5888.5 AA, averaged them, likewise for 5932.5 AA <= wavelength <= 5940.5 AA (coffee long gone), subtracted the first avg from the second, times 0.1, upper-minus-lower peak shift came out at -0.032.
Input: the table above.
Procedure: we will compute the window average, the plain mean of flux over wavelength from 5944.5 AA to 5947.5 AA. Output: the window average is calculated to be 1.70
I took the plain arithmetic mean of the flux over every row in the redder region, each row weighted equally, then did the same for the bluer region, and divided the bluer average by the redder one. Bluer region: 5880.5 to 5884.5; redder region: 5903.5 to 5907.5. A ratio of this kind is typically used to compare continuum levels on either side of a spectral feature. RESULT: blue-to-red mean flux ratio 1.24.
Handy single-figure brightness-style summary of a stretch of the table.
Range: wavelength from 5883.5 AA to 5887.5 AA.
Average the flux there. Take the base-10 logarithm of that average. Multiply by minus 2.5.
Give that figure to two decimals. -0.41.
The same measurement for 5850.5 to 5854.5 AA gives -0.56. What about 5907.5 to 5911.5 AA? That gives -0.62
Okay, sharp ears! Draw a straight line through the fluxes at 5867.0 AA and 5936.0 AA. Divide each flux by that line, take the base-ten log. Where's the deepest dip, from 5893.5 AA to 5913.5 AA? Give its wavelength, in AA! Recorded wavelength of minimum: 5898.0 AA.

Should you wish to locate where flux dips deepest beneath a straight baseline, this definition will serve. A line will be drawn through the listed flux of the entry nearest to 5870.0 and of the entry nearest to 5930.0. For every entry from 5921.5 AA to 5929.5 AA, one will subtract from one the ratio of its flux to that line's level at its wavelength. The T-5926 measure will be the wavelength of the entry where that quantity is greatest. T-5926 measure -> 5923.0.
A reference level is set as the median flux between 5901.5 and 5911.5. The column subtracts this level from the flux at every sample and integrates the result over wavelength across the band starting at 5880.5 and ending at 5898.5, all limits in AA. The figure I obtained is -1.8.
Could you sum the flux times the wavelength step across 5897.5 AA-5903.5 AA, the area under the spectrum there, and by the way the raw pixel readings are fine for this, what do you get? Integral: 8.0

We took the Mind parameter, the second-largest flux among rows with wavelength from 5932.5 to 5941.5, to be 1.566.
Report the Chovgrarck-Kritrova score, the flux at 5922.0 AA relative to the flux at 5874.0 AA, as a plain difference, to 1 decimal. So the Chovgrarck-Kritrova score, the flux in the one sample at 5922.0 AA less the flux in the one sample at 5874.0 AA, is -1.0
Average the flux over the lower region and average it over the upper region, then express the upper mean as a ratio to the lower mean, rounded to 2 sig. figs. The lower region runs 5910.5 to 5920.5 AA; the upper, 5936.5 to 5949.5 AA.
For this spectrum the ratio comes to 0.97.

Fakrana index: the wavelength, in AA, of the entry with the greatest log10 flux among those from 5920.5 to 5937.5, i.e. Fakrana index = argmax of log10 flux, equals 5925.0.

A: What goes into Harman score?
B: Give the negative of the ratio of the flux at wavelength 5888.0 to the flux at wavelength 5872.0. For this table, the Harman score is -0.76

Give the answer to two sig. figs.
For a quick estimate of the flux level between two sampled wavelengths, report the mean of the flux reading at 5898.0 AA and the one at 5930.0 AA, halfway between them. 1.2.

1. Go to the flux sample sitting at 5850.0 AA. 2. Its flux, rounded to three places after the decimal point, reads 2.177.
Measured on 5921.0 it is 1.268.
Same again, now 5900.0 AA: 1.447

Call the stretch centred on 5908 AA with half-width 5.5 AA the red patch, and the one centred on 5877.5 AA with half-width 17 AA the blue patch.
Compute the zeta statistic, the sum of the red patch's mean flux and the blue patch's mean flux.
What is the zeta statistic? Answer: 3.27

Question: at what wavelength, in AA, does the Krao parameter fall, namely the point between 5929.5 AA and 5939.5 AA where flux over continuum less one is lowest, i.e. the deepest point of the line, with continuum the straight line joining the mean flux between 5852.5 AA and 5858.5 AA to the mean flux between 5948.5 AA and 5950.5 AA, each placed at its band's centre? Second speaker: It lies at 5936.0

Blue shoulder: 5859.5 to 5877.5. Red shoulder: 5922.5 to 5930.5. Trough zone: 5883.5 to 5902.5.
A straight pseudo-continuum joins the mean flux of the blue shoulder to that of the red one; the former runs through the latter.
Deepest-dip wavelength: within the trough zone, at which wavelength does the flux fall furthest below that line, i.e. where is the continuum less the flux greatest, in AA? 5898.0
